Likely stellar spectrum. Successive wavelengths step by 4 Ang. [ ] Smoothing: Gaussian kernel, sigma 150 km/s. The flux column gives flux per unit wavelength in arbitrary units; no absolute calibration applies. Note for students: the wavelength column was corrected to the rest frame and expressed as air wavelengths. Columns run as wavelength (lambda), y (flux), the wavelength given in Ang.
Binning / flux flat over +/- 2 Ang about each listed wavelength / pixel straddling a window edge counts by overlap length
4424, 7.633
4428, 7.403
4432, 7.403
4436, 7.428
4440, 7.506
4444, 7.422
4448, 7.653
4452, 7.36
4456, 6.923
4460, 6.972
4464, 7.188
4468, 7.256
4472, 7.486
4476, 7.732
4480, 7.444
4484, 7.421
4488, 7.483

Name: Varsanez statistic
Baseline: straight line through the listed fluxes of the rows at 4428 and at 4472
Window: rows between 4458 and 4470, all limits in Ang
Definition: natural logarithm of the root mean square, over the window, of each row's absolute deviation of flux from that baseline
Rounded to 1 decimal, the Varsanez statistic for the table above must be -1.0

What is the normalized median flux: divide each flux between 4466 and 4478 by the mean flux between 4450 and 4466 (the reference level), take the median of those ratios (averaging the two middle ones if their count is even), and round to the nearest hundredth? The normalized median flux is 1.05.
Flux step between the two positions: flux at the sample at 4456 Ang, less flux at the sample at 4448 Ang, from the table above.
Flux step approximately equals -0.73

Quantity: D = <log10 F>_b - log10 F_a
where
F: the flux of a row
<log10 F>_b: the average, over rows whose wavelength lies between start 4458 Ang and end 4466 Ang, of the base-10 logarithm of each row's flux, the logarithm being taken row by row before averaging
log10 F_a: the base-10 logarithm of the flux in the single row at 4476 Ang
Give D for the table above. -0.038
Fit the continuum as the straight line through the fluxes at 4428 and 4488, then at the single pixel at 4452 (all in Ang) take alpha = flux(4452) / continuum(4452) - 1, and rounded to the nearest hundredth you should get -0.01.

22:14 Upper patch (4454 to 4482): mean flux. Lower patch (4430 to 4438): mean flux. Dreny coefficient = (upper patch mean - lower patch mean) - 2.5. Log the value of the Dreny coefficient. -2.63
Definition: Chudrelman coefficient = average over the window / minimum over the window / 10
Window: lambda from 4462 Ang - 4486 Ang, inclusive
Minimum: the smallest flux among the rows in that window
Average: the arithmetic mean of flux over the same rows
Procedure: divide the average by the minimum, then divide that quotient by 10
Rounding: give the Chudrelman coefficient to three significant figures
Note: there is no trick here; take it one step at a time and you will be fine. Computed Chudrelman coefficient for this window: 0.103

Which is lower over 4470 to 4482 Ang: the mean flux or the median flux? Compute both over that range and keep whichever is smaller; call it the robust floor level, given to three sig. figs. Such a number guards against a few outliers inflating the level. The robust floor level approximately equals 7.49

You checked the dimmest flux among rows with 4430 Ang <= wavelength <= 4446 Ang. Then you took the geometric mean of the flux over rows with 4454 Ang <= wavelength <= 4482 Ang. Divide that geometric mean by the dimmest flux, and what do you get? 0.98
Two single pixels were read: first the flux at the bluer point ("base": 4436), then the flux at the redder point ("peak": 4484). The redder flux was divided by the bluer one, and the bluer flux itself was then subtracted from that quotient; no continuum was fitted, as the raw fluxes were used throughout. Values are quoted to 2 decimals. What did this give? -6.43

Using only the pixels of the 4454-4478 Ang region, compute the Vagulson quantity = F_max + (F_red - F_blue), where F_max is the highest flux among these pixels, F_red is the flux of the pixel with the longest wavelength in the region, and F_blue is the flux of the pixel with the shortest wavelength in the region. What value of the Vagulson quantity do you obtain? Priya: 8.54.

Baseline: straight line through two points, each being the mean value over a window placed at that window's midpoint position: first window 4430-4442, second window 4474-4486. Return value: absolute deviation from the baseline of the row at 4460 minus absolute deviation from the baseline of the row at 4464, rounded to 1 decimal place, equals 0.2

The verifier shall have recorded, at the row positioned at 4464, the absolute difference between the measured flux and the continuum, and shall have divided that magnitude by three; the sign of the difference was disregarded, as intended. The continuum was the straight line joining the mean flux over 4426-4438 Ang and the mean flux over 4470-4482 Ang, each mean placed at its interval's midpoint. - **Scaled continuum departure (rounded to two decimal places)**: 0.11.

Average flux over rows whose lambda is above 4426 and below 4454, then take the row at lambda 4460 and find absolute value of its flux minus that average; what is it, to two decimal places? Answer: 0.48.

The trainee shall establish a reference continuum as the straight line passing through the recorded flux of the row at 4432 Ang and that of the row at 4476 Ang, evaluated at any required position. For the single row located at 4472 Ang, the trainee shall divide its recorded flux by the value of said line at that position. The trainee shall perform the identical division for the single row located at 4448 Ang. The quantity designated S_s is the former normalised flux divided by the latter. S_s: 0.96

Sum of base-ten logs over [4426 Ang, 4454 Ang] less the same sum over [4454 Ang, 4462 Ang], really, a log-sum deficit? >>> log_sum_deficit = 4.4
